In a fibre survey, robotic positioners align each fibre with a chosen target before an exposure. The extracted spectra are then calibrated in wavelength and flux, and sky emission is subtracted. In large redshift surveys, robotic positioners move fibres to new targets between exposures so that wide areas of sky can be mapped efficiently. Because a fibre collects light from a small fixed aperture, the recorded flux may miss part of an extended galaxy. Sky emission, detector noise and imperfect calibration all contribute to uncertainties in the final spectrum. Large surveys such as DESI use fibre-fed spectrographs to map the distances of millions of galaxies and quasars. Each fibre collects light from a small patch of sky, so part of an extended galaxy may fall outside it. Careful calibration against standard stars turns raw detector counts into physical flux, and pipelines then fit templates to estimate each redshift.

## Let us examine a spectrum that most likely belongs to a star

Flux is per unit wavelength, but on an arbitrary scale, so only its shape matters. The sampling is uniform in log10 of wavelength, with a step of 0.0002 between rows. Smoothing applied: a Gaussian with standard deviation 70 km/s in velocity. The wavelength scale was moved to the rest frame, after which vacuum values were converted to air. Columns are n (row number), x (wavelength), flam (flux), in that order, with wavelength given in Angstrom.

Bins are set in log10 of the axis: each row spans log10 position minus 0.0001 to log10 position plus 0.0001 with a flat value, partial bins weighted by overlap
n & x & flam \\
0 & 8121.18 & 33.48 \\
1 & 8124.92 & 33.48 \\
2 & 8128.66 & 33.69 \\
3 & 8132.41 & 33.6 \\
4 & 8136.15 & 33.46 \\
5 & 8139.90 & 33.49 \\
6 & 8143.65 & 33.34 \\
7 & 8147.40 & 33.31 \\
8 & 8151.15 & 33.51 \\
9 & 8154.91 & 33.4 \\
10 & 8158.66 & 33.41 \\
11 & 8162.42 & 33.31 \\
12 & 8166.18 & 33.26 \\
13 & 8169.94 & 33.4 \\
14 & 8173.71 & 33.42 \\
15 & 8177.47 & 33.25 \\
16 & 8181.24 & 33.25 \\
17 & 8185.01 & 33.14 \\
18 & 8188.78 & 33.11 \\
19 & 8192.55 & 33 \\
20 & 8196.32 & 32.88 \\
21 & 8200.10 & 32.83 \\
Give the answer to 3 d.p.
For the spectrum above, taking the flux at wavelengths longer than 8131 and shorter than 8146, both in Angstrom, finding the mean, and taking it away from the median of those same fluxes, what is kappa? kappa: 0.002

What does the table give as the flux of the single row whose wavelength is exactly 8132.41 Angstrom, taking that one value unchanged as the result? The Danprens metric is 33.6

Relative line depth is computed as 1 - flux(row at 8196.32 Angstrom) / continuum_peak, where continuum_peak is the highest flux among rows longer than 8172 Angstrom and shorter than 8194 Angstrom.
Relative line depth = 0.016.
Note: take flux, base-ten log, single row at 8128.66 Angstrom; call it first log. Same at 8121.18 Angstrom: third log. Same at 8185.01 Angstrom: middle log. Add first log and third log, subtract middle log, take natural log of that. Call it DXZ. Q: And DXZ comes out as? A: 0.4265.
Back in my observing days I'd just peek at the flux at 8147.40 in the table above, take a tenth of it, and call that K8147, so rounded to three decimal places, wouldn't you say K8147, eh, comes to 3.331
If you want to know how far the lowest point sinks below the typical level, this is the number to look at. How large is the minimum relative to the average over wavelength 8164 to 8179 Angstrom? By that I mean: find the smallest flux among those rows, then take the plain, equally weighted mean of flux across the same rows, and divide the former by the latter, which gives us 0.998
